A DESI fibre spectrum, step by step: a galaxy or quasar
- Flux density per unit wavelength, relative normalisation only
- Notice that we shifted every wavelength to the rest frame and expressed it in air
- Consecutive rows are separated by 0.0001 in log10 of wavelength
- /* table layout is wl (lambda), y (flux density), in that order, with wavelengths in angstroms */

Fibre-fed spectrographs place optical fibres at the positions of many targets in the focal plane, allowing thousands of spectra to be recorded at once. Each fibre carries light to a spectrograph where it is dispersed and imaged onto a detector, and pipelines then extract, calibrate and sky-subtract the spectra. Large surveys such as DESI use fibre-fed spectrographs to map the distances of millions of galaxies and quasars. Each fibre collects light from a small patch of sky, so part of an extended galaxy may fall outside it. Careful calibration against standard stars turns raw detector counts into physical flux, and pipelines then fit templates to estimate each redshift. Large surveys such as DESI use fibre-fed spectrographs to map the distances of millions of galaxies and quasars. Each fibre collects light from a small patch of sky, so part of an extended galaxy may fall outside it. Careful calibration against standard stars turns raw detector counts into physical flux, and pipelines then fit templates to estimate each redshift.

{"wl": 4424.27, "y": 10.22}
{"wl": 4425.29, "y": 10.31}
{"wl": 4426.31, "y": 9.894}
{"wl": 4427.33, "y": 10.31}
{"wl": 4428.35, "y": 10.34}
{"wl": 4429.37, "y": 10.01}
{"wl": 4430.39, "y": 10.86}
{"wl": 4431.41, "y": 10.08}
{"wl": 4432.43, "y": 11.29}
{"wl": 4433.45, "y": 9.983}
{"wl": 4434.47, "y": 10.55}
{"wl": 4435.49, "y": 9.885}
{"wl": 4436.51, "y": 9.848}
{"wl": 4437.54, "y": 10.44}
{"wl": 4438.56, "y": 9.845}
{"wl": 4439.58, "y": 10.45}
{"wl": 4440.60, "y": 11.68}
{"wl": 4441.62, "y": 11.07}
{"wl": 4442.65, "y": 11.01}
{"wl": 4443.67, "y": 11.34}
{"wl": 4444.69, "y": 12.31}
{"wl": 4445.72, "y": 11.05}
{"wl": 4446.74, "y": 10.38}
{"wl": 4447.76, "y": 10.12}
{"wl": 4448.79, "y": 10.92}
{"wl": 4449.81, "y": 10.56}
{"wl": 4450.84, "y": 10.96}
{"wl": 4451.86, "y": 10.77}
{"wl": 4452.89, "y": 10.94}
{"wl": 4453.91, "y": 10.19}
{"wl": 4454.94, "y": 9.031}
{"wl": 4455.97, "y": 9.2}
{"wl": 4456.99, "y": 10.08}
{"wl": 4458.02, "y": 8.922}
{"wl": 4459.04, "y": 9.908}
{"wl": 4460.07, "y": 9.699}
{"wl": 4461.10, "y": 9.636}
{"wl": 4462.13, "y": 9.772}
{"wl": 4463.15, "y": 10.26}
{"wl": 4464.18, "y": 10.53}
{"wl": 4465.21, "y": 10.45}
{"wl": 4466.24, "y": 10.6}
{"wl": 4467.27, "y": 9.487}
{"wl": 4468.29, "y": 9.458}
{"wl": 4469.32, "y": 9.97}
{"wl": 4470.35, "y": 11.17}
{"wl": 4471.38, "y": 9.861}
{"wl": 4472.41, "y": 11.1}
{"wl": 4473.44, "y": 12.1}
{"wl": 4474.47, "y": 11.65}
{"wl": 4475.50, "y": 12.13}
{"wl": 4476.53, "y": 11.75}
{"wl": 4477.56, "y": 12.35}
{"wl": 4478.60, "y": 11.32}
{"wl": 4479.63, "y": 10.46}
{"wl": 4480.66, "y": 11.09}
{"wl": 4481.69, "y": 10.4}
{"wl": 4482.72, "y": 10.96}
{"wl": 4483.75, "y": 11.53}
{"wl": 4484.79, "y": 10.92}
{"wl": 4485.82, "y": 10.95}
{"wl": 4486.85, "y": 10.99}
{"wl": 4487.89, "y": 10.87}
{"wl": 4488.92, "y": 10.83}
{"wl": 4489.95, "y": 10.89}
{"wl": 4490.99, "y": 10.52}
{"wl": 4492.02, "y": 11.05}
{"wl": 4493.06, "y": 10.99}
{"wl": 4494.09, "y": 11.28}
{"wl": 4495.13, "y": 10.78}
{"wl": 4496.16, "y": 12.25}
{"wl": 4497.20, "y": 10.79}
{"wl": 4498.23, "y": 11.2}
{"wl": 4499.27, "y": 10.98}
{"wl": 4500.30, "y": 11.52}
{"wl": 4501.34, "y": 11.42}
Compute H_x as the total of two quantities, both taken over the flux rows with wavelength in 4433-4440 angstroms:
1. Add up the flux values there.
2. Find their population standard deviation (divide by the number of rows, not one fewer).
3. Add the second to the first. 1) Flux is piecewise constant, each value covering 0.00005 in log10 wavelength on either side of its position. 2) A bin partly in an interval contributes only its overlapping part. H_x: 71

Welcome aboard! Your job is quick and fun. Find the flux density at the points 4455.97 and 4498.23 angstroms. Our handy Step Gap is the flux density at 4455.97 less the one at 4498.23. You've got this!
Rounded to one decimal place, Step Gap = -2.0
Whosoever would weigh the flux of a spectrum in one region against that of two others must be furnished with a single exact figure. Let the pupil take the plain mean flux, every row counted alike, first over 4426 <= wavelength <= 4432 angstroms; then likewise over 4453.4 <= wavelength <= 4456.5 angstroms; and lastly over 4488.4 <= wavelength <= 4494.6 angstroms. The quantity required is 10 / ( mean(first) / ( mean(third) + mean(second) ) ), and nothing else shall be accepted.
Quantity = 19.9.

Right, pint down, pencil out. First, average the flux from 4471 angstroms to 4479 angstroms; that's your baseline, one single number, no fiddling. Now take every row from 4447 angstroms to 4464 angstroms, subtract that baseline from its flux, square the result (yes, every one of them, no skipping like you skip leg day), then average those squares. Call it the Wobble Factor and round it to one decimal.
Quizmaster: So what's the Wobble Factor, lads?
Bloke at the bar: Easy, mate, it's 2.6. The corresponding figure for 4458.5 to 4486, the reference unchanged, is 1.4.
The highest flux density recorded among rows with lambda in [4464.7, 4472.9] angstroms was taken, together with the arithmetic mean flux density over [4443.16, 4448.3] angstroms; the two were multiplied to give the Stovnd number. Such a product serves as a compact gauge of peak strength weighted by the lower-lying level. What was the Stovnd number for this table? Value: 123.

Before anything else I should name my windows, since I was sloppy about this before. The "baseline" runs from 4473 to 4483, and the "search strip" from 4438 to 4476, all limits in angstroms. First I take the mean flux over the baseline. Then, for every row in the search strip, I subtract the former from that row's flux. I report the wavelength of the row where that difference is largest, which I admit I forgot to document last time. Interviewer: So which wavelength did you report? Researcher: 4444.69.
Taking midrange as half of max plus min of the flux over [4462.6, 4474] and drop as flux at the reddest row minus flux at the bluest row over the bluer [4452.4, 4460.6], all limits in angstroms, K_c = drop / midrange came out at -0.12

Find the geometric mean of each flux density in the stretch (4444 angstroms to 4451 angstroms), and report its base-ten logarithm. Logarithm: 1.04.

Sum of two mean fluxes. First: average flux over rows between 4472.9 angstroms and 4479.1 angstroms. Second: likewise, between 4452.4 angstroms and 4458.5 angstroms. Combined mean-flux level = 21.6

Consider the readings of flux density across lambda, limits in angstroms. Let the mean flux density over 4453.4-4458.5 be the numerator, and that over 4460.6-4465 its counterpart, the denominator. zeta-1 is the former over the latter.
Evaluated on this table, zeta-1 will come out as 0.94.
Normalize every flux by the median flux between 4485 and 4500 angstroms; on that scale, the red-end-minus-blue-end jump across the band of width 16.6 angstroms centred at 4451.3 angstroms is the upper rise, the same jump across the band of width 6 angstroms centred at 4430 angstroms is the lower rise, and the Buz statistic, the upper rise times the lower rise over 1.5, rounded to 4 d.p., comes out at -0.0078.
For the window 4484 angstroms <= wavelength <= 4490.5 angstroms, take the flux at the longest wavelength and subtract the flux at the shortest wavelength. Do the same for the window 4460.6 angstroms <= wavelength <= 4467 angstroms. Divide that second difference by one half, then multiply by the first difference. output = -0.1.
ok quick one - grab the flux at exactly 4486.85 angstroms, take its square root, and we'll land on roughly 3.32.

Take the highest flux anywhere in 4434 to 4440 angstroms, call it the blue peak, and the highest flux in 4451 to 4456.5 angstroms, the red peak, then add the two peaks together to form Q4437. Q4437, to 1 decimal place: 21.5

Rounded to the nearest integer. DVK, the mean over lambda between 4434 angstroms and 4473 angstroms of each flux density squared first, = 108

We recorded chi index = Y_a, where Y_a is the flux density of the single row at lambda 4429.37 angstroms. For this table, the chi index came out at 10.01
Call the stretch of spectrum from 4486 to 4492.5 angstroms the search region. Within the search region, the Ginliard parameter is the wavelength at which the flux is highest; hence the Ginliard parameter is 4492.02 angstroms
